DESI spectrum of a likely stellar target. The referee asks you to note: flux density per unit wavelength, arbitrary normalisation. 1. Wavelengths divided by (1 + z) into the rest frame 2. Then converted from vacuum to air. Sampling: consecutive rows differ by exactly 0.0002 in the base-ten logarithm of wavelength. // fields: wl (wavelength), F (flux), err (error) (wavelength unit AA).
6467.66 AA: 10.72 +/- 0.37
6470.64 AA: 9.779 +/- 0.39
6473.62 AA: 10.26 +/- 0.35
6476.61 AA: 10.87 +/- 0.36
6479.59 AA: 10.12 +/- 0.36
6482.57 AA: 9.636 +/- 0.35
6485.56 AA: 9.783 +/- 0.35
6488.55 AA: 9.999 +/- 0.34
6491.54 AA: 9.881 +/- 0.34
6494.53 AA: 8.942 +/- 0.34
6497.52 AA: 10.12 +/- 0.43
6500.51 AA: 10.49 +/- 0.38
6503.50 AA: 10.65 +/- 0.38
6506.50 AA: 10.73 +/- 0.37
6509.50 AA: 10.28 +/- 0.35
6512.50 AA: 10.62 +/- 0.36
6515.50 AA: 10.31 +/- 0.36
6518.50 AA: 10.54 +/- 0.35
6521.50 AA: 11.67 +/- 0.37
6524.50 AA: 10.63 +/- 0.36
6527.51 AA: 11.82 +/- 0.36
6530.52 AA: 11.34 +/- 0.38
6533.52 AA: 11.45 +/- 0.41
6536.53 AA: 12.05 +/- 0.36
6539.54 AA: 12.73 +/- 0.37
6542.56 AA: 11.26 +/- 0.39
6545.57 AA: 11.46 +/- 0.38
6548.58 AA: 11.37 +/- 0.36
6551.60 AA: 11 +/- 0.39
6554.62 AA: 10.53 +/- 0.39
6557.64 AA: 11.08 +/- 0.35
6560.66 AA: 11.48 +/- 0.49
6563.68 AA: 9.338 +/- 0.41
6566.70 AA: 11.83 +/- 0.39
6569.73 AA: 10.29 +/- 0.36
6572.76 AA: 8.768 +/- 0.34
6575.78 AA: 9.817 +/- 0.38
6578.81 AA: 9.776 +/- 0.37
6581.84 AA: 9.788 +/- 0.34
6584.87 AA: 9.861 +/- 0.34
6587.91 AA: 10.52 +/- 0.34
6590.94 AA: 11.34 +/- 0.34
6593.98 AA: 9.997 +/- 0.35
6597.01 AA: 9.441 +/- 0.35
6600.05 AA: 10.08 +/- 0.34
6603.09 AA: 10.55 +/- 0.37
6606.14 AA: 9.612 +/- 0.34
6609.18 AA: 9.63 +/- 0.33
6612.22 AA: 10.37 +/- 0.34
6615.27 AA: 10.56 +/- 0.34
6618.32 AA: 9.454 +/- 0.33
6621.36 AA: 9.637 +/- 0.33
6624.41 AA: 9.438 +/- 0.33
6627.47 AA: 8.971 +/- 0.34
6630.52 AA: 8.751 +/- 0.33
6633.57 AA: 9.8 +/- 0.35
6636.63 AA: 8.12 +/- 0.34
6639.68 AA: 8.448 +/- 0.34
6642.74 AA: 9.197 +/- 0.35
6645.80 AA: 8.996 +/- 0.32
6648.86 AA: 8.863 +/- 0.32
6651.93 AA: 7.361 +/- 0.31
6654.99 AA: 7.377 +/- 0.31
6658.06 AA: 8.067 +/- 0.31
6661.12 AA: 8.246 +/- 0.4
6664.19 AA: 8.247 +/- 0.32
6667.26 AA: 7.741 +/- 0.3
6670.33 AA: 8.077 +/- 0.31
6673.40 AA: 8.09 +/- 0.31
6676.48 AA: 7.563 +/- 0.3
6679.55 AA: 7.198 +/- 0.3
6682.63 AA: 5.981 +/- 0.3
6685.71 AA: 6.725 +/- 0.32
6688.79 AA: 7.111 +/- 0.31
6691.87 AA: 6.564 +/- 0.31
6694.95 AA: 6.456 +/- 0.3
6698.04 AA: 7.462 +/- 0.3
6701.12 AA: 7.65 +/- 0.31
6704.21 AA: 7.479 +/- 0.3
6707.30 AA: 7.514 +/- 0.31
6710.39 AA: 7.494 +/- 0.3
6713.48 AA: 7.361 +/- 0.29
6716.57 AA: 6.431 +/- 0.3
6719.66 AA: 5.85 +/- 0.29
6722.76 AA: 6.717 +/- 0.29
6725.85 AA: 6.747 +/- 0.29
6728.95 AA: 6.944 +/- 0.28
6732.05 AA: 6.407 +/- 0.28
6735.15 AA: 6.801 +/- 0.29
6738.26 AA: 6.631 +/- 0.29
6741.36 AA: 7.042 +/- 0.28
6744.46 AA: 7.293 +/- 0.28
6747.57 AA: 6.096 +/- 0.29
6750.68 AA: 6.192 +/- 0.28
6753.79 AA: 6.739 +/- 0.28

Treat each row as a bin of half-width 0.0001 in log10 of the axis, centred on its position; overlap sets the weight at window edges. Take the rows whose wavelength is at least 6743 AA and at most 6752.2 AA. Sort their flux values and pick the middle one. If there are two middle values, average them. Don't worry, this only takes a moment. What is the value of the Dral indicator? 6.2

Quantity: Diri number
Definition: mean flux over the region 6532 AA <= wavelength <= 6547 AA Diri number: 12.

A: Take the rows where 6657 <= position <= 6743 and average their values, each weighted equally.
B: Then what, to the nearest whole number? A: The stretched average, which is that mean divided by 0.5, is 14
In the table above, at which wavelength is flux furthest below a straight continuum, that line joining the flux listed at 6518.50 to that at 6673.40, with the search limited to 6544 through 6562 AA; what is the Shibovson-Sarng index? 6554.62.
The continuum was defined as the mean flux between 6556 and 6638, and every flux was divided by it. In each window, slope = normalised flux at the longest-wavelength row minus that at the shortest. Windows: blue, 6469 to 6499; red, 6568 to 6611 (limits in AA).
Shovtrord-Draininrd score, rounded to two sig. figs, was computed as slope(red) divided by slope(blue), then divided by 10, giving -0.19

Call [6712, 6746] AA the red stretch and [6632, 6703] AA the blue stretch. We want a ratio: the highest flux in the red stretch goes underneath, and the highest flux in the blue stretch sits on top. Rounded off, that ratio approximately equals 1.33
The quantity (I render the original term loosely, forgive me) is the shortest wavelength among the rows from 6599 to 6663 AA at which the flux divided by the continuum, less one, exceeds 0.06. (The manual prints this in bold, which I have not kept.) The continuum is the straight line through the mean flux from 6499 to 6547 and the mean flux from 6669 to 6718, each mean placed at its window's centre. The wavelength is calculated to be 6600.05 AA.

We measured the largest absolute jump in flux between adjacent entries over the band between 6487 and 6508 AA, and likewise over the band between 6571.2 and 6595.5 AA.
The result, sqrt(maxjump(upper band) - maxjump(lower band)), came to 0.41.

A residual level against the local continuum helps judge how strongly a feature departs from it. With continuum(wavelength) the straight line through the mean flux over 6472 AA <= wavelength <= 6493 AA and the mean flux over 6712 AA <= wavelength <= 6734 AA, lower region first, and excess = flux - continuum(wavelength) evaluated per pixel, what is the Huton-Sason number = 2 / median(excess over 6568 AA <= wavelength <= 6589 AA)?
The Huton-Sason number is 1.8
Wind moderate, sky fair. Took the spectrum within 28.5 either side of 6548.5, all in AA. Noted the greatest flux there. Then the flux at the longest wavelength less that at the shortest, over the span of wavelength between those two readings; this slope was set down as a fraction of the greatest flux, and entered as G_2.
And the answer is -0.0027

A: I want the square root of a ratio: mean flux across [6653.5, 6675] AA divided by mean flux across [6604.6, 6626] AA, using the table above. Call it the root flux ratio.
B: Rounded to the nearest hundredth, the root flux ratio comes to 0.90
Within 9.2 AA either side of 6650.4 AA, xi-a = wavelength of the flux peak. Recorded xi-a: 6642.74 AA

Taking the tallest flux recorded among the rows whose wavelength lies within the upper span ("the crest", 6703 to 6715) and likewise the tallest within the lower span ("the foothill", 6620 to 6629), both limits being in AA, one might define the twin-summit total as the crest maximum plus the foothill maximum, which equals 17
